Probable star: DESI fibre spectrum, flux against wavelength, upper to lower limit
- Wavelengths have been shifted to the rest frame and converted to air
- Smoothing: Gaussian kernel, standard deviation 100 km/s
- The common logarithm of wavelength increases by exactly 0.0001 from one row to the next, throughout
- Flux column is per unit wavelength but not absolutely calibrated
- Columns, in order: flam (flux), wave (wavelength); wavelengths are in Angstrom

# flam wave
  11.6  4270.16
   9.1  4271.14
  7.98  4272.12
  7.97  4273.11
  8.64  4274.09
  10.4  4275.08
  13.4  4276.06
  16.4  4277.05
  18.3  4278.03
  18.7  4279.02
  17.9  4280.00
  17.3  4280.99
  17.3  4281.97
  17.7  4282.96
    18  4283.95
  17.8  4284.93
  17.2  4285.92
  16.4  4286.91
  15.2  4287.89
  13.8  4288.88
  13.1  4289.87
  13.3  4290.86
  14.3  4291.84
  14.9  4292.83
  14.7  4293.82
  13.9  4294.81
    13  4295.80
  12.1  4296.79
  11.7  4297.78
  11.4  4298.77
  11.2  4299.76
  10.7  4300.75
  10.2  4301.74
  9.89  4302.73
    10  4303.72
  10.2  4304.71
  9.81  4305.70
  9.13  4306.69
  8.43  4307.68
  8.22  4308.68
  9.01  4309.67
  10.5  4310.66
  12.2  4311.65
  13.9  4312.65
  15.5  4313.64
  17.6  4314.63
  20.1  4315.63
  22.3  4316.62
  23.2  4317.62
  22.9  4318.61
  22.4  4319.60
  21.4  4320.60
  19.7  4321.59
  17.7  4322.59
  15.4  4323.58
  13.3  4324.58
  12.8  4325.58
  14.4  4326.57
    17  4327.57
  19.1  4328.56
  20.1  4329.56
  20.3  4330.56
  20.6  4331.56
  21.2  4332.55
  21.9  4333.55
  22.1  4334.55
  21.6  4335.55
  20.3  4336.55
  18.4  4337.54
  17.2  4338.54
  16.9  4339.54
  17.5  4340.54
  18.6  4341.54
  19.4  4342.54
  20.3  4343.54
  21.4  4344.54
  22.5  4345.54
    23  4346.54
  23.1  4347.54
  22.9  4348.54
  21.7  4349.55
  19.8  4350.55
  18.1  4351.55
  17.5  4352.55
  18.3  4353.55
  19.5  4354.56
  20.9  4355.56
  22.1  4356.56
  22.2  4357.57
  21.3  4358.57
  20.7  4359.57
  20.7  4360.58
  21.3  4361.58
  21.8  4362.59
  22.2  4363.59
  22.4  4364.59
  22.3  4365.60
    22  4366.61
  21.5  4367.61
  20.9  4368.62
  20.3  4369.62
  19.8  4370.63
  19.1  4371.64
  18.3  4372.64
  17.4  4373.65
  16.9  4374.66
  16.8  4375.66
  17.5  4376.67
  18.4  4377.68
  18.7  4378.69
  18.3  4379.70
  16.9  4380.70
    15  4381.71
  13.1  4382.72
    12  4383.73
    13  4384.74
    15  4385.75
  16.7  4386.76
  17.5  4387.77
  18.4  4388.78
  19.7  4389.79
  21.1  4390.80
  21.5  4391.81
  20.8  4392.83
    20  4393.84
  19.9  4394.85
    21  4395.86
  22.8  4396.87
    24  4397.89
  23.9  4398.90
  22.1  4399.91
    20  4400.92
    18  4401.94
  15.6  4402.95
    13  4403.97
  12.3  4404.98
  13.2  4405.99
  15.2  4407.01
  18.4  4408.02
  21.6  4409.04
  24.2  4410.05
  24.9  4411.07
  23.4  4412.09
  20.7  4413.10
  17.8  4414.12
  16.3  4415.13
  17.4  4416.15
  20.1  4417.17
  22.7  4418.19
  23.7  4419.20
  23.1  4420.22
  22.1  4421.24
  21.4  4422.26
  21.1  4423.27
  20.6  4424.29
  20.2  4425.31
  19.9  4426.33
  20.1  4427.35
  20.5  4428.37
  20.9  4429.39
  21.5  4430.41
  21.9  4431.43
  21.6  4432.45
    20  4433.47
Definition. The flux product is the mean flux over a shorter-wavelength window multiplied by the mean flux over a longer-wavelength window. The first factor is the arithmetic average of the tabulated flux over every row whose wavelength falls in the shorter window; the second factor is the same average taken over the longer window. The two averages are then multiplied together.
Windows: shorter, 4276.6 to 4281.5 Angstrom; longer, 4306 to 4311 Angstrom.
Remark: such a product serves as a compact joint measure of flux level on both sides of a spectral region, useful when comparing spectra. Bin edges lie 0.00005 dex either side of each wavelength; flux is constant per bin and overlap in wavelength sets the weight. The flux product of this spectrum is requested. 161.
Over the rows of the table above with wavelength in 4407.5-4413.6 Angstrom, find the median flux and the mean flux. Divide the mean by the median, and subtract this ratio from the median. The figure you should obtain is 22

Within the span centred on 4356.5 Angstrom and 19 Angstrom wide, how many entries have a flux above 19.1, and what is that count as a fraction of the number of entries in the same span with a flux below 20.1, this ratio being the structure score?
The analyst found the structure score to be 3.2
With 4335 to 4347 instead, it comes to 1.2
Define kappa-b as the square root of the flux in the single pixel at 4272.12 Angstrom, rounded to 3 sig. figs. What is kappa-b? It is 2.82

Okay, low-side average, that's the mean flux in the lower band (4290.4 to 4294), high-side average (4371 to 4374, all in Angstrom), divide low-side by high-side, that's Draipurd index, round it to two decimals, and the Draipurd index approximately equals 0.78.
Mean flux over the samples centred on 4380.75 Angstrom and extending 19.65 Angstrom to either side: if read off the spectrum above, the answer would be 19.2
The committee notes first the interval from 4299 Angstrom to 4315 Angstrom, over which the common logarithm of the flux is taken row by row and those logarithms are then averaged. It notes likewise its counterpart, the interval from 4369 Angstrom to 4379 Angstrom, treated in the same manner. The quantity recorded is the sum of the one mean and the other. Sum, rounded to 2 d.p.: 2.29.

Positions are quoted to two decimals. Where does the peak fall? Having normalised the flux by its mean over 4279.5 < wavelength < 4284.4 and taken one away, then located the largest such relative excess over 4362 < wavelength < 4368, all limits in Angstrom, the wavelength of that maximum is 4364.59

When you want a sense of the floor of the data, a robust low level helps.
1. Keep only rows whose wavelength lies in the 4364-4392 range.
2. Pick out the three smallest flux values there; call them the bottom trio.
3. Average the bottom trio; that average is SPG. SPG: 12.7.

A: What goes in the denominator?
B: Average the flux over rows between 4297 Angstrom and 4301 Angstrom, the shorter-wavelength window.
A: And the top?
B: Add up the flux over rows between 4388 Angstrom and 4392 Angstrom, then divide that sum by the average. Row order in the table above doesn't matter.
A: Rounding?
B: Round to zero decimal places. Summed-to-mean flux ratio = 7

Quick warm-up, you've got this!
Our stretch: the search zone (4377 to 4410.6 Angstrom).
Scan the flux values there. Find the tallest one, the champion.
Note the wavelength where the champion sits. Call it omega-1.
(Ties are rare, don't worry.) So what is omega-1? 4410.05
